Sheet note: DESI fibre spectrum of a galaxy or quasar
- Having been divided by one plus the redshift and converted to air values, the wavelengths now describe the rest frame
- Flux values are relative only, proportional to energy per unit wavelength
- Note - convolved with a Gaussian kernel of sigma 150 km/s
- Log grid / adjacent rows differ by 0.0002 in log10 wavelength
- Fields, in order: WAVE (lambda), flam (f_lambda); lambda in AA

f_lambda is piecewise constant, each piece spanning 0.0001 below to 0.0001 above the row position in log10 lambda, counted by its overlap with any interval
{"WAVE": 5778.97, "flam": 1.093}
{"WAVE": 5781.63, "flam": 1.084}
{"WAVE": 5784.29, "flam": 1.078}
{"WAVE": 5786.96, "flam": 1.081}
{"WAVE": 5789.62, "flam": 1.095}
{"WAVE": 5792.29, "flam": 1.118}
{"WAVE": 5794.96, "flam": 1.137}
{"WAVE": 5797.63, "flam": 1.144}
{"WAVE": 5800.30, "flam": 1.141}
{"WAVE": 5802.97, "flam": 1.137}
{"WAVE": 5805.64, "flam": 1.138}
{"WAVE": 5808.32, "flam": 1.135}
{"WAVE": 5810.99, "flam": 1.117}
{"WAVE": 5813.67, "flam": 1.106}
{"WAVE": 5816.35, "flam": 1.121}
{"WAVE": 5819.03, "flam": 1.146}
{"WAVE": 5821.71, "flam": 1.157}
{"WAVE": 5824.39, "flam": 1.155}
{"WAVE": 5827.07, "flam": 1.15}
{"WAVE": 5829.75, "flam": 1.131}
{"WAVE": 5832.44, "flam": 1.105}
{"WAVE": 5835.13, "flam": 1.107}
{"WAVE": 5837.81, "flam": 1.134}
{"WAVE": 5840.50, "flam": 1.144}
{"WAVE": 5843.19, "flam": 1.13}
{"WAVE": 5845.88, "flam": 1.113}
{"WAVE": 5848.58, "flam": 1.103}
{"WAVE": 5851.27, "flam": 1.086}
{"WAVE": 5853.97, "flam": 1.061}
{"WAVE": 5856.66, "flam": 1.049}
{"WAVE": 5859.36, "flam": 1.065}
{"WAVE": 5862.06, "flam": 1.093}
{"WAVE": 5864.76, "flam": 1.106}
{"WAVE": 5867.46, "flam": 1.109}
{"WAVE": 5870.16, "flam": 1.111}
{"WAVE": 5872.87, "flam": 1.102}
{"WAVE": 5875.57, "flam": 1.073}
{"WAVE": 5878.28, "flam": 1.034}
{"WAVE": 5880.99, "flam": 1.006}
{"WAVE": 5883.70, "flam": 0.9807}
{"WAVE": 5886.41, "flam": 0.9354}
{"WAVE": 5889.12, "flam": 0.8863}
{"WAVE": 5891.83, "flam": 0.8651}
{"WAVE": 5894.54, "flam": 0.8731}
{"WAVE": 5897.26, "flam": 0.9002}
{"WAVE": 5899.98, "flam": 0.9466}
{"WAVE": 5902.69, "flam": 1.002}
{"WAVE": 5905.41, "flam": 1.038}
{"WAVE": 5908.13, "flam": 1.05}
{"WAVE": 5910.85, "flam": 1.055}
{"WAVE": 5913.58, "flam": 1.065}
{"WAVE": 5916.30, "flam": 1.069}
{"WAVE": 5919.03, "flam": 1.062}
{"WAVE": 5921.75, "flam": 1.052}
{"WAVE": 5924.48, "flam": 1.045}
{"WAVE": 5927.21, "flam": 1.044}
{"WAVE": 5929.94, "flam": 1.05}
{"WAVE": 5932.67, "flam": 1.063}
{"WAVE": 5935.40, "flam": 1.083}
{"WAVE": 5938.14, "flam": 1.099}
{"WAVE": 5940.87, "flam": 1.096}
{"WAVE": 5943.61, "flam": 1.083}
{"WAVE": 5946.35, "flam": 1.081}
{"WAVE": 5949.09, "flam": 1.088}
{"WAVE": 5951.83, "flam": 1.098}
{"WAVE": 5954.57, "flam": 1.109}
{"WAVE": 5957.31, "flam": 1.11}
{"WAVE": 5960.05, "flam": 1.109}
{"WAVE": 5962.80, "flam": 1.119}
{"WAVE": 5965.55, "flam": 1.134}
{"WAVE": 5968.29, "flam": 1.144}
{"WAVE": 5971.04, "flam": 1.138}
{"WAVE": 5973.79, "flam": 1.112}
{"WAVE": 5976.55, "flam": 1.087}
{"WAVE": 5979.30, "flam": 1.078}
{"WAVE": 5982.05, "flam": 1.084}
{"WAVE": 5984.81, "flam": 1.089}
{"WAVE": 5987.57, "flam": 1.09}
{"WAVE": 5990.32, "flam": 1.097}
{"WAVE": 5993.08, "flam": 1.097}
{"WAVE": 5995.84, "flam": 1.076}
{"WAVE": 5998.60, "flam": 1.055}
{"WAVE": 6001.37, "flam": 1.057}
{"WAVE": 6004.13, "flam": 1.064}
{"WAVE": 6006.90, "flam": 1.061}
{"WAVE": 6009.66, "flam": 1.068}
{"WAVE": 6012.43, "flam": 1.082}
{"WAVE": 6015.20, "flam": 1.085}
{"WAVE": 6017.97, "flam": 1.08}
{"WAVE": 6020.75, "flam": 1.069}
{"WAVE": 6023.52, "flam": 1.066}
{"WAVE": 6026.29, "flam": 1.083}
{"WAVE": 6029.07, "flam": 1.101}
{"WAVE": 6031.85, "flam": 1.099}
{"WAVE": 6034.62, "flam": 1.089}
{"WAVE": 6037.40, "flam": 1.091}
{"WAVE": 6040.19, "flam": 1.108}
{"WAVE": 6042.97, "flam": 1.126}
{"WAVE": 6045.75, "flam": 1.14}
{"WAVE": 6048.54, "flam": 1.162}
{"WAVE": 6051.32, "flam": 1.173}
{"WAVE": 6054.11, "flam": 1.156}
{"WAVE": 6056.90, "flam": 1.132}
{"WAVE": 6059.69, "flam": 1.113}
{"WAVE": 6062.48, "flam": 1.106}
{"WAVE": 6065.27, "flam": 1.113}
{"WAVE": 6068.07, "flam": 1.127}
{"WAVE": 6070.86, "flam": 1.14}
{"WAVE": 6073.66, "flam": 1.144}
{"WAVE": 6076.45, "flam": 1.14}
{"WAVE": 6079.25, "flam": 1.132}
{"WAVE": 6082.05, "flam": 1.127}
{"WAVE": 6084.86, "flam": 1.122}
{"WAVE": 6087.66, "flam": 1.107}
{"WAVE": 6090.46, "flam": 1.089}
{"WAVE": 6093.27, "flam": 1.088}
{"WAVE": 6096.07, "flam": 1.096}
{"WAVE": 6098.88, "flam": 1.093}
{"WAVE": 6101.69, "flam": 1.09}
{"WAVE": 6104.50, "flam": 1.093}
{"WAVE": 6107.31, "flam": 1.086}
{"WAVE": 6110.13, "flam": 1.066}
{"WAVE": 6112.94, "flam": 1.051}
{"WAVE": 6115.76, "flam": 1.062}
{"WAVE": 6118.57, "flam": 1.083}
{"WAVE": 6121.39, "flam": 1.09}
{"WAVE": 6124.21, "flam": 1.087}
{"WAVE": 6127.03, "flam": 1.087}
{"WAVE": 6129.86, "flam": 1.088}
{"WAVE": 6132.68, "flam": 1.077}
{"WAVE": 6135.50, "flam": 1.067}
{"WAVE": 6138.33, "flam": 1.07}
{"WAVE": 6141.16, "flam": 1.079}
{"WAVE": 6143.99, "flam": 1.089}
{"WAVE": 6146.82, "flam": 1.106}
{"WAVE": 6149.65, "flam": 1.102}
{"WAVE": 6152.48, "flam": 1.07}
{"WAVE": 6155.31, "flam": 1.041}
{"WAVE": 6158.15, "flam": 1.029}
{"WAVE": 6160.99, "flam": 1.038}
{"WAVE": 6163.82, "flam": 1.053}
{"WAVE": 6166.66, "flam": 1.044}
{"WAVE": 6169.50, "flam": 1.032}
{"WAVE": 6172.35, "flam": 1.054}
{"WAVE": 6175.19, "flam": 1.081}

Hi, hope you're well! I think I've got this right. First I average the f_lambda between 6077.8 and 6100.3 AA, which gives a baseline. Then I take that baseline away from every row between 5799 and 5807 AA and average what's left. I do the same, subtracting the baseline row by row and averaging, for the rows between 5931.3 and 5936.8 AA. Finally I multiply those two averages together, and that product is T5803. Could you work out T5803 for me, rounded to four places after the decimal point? -0.0011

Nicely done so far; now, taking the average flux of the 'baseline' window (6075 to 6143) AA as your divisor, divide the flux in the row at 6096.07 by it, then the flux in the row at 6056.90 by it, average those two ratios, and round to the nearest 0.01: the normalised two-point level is 1.02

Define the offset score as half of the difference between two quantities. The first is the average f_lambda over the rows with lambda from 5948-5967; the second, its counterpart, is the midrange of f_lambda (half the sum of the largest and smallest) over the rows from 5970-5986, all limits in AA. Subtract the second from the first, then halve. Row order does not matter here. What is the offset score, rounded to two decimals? 0.00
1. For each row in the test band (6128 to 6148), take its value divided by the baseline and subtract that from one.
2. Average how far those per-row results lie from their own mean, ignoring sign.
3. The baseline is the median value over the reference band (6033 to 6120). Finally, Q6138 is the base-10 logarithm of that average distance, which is -2.03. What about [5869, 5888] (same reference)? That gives -1.33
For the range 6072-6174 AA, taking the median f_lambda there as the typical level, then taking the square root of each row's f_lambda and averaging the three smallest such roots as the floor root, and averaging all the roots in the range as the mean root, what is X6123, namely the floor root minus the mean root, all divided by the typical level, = -0.0221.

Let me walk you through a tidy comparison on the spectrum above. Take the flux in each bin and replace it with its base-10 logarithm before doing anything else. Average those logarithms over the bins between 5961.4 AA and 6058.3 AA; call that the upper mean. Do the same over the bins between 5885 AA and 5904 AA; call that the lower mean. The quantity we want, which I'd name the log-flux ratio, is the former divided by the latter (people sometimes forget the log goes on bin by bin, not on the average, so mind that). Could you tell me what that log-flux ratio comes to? -1.1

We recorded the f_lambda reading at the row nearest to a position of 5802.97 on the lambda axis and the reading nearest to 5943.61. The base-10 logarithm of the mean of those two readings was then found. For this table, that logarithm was 0.045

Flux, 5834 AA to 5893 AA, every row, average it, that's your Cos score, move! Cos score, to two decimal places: 1.06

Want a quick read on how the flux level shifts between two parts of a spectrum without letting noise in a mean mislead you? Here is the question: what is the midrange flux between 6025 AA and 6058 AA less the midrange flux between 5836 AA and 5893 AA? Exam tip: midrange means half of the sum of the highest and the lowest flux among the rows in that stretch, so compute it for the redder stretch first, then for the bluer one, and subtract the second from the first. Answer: 0.12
